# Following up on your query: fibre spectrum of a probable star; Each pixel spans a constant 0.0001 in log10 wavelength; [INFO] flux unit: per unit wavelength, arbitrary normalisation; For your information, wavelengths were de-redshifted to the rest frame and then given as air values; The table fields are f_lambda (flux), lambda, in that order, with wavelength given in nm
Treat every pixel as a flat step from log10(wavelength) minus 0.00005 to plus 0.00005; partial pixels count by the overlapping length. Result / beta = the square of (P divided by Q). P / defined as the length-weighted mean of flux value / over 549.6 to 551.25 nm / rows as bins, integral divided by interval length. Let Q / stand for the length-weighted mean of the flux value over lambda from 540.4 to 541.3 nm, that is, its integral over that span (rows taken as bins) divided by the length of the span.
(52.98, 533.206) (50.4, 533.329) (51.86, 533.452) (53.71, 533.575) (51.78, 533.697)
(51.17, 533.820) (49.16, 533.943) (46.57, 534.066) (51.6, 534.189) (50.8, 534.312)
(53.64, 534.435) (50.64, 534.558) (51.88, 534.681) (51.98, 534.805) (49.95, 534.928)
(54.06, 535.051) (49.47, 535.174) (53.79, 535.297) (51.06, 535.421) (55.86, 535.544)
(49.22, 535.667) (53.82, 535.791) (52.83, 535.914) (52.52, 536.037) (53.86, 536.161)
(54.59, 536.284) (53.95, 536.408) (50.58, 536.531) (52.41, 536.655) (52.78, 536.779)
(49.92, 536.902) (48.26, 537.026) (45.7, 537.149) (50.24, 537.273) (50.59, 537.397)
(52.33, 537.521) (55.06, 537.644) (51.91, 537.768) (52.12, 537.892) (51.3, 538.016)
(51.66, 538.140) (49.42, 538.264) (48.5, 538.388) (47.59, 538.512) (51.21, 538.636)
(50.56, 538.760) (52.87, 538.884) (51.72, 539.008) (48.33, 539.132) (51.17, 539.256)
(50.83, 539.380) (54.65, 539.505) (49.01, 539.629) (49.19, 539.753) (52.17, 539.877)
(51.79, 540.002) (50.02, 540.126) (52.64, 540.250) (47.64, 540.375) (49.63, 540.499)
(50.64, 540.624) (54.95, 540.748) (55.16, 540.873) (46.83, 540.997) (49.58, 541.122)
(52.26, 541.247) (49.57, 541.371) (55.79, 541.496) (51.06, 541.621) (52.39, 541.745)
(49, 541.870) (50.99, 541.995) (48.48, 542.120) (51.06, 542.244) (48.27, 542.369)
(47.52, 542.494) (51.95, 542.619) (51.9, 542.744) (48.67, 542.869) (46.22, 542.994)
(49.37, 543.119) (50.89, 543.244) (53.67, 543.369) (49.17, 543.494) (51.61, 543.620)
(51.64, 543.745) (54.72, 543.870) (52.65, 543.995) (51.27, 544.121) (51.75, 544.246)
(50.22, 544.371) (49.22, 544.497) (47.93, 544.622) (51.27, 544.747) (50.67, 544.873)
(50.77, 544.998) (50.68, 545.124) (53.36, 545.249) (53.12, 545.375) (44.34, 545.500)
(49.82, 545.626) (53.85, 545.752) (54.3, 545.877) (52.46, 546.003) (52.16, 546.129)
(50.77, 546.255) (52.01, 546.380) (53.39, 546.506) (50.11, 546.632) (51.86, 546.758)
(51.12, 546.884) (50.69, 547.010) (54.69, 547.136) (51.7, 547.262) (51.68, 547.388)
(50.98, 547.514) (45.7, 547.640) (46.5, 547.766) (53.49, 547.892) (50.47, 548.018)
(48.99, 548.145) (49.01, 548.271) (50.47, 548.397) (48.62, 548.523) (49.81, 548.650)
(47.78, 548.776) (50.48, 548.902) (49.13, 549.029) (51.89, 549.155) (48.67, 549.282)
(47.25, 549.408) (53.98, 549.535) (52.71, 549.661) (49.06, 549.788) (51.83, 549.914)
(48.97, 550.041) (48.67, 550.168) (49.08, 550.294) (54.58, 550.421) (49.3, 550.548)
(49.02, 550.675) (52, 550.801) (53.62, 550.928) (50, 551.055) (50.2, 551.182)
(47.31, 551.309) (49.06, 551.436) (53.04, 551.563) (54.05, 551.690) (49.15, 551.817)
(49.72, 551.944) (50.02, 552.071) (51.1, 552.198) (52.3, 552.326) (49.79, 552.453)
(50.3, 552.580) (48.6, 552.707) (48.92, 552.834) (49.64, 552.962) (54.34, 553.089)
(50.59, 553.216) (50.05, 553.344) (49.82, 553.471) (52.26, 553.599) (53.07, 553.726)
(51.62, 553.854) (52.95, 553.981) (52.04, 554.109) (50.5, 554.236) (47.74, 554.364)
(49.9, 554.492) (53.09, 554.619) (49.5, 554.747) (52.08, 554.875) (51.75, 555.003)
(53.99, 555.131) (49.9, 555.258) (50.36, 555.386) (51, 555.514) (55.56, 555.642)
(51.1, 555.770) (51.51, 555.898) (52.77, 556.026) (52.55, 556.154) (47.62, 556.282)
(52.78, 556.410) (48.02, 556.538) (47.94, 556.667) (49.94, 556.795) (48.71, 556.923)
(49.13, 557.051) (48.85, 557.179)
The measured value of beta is 0.98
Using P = 50.7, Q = 51.1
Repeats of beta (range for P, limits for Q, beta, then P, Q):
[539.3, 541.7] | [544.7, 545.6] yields 1.03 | 51.2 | 50.5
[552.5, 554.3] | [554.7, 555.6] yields 0.99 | 51.1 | 51.4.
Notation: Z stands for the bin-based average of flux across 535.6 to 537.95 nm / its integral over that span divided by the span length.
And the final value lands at 51.7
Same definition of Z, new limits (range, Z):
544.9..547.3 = 51.6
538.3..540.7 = 50.6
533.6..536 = 51.6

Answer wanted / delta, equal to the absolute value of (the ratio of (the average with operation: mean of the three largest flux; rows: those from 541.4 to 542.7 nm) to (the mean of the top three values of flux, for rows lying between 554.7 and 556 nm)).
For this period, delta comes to 0.99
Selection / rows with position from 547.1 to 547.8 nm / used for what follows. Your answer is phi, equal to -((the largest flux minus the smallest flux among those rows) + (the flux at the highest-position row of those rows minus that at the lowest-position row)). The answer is -1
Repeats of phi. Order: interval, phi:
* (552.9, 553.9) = -7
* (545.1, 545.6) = -3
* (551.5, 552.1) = -2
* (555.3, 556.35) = -5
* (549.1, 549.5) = 0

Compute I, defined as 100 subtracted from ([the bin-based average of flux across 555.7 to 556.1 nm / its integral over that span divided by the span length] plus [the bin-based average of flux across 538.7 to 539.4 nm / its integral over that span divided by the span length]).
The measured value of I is 2.8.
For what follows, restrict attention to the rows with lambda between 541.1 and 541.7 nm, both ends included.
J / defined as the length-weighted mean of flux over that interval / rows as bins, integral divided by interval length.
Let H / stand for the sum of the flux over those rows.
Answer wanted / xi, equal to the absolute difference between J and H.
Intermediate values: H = 258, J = 51.8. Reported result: 206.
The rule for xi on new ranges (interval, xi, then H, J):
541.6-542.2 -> 201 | 252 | 50.4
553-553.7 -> 206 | 257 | 51.5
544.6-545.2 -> 201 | 251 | 50.5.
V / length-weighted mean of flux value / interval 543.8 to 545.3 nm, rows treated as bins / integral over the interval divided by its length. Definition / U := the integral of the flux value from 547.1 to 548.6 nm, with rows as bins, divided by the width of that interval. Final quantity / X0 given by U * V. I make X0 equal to 2566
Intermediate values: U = 50.1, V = 51.2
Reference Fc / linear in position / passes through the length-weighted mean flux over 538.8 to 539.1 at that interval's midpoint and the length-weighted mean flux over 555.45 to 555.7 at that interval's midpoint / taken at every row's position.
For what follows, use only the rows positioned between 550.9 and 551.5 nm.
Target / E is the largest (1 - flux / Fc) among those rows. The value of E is 0.10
